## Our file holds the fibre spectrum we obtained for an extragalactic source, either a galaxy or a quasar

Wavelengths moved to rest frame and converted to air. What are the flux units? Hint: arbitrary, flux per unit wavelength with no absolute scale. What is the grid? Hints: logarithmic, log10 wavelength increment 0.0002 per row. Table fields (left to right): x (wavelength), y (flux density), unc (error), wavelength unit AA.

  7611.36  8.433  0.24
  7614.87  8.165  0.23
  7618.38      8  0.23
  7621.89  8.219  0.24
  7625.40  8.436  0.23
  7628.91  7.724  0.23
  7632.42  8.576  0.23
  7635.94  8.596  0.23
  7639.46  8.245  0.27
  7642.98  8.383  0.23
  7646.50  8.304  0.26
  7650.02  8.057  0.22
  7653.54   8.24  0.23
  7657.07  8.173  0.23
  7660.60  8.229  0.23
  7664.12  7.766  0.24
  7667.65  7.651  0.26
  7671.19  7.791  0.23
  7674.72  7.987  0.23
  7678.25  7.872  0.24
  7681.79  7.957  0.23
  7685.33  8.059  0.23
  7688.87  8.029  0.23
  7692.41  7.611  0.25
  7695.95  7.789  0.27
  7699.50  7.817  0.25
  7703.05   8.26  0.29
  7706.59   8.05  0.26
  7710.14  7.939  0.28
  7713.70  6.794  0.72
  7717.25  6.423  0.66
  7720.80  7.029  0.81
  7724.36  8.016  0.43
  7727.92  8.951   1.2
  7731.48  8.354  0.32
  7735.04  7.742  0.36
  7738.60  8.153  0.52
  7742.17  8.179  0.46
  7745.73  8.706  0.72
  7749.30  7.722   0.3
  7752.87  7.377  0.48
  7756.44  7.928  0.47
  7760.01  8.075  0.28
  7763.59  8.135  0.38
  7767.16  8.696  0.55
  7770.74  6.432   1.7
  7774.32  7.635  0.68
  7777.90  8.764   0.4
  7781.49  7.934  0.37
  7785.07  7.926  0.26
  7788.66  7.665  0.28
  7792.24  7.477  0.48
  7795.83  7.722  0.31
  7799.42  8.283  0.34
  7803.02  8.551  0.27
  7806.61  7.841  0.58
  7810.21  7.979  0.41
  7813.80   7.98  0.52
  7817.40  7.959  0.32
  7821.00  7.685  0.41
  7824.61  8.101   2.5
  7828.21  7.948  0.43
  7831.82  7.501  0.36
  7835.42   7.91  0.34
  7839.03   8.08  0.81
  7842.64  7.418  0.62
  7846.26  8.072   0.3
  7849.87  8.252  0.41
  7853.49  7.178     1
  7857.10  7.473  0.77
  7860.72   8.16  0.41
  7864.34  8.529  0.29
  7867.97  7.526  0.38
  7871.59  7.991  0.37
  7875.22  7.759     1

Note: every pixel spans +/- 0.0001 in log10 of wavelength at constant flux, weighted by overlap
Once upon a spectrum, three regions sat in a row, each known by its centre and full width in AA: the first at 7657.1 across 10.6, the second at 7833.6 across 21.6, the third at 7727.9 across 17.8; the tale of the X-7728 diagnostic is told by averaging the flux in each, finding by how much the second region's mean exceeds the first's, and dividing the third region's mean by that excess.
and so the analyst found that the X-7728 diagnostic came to -21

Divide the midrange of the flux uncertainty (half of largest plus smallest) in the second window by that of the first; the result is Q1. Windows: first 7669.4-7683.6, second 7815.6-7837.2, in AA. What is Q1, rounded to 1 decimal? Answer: 6.0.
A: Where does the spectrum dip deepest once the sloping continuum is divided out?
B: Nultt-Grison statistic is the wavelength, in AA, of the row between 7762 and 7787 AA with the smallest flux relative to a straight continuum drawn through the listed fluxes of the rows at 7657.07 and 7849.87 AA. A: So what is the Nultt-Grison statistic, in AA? 7770.74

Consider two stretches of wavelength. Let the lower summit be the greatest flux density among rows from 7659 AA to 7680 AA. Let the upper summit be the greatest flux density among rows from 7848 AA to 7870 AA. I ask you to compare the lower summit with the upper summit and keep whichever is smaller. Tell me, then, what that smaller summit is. 8.23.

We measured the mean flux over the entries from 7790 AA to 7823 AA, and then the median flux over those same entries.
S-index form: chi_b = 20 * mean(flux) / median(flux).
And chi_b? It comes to 20.0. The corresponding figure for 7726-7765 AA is 20.0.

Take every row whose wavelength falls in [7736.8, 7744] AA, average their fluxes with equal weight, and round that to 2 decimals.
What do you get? 8.17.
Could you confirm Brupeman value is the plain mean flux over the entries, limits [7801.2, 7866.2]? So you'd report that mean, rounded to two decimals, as 7.92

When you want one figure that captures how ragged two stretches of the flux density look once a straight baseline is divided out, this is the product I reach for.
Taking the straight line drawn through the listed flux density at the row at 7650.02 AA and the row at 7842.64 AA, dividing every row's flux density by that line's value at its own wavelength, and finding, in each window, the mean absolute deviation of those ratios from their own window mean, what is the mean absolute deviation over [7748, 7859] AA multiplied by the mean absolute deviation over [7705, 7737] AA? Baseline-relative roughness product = 0.0036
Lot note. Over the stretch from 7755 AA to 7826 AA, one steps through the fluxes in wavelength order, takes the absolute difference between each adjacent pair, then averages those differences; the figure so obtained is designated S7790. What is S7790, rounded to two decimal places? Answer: 0.49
